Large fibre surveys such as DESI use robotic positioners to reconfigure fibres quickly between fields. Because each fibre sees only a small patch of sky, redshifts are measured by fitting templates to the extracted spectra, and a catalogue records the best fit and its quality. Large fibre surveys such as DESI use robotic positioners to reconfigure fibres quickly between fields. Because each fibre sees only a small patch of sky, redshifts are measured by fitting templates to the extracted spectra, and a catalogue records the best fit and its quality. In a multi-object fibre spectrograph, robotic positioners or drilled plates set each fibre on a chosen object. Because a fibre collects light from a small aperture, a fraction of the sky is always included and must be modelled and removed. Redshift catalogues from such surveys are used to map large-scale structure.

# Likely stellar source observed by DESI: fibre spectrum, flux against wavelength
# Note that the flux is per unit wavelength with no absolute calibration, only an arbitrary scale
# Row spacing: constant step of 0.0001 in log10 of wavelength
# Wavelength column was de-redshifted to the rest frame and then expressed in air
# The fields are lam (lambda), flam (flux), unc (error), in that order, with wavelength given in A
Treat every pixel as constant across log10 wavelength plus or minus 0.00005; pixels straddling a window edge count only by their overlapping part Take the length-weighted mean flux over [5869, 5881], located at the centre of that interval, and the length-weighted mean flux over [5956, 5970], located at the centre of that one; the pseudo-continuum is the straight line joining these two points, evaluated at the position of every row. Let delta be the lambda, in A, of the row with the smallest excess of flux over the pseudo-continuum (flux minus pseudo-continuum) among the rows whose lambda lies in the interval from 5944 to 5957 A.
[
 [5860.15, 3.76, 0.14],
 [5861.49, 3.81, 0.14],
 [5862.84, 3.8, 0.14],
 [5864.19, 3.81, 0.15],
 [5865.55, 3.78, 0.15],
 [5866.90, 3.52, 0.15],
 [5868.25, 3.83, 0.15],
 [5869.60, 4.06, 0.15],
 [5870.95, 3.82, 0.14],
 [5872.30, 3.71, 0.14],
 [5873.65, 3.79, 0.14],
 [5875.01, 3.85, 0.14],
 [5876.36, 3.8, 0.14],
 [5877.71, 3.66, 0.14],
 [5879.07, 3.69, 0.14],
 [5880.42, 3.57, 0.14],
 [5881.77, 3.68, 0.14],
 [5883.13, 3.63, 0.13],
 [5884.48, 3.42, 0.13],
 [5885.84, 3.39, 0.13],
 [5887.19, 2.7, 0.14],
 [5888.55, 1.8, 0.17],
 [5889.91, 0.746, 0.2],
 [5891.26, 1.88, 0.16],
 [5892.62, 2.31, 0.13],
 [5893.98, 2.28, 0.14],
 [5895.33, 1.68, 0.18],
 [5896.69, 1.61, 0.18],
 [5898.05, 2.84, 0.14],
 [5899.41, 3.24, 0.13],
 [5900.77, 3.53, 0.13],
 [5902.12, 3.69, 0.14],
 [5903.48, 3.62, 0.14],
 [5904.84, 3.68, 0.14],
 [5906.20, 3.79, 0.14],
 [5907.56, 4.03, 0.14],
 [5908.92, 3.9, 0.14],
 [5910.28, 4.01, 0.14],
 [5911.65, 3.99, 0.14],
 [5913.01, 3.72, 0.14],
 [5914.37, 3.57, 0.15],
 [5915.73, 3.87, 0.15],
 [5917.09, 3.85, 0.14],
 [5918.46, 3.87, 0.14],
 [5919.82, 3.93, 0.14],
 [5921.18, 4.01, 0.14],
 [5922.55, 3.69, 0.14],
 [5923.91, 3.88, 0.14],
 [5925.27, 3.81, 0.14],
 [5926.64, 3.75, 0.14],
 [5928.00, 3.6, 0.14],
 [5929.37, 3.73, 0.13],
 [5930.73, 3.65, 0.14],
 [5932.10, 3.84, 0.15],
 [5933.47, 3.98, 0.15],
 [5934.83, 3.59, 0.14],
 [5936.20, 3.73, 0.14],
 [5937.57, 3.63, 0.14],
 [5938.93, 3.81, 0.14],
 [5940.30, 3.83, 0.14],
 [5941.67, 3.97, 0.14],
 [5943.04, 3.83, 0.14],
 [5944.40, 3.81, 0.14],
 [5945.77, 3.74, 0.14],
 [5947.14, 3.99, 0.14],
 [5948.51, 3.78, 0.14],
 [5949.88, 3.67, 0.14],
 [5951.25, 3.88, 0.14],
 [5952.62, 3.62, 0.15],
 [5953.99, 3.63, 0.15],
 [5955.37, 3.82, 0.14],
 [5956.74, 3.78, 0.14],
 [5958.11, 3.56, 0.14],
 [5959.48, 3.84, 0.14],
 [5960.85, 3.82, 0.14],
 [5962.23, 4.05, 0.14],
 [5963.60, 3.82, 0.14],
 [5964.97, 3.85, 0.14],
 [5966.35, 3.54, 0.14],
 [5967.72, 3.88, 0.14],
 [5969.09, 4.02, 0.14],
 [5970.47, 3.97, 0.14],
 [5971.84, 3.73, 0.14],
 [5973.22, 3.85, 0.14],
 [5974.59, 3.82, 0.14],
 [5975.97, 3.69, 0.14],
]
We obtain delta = 5952.62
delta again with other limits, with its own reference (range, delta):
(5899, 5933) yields 5899.41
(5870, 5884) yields 5880.42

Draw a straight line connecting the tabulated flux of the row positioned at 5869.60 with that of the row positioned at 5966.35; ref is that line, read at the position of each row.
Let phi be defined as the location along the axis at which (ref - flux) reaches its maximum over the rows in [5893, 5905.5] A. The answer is 5896.69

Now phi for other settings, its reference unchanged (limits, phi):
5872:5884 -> 5880.42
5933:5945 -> 5934.83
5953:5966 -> 5958.11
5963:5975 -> 5966.35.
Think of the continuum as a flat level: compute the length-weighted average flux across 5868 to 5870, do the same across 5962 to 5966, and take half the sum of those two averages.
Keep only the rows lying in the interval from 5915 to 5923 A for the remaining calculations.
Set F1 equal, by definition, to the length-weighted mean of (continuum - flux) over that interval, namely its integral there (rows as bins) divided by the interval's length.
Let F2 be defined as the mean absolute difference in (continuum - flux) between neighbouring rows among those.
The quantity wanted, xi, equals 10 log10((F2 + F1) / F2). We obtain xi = 1.3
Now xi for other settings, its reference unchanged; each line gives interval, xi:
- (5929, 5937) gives 2.6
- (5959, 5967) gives 1.8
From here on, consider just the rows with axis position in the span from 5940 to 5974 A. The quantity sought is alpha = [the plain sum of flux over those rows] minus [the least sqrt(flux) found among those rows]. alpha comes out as 93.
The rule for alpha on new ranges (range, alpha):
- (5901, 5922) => 56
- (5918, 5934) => 44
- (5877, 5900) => 45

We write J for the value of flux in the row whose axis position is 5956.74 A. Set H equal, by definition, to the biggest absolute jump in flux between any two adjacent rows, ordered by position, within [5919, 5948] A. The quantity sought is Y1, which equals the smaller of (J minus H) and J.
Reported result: 3.4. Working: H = 0.39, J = 3.78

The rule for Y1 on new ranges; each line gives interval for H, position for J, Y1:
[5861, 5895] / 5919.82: 2.8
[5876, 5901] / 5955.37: 2.6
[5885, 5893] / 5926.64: 2.6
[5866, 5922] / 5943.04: 2.6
